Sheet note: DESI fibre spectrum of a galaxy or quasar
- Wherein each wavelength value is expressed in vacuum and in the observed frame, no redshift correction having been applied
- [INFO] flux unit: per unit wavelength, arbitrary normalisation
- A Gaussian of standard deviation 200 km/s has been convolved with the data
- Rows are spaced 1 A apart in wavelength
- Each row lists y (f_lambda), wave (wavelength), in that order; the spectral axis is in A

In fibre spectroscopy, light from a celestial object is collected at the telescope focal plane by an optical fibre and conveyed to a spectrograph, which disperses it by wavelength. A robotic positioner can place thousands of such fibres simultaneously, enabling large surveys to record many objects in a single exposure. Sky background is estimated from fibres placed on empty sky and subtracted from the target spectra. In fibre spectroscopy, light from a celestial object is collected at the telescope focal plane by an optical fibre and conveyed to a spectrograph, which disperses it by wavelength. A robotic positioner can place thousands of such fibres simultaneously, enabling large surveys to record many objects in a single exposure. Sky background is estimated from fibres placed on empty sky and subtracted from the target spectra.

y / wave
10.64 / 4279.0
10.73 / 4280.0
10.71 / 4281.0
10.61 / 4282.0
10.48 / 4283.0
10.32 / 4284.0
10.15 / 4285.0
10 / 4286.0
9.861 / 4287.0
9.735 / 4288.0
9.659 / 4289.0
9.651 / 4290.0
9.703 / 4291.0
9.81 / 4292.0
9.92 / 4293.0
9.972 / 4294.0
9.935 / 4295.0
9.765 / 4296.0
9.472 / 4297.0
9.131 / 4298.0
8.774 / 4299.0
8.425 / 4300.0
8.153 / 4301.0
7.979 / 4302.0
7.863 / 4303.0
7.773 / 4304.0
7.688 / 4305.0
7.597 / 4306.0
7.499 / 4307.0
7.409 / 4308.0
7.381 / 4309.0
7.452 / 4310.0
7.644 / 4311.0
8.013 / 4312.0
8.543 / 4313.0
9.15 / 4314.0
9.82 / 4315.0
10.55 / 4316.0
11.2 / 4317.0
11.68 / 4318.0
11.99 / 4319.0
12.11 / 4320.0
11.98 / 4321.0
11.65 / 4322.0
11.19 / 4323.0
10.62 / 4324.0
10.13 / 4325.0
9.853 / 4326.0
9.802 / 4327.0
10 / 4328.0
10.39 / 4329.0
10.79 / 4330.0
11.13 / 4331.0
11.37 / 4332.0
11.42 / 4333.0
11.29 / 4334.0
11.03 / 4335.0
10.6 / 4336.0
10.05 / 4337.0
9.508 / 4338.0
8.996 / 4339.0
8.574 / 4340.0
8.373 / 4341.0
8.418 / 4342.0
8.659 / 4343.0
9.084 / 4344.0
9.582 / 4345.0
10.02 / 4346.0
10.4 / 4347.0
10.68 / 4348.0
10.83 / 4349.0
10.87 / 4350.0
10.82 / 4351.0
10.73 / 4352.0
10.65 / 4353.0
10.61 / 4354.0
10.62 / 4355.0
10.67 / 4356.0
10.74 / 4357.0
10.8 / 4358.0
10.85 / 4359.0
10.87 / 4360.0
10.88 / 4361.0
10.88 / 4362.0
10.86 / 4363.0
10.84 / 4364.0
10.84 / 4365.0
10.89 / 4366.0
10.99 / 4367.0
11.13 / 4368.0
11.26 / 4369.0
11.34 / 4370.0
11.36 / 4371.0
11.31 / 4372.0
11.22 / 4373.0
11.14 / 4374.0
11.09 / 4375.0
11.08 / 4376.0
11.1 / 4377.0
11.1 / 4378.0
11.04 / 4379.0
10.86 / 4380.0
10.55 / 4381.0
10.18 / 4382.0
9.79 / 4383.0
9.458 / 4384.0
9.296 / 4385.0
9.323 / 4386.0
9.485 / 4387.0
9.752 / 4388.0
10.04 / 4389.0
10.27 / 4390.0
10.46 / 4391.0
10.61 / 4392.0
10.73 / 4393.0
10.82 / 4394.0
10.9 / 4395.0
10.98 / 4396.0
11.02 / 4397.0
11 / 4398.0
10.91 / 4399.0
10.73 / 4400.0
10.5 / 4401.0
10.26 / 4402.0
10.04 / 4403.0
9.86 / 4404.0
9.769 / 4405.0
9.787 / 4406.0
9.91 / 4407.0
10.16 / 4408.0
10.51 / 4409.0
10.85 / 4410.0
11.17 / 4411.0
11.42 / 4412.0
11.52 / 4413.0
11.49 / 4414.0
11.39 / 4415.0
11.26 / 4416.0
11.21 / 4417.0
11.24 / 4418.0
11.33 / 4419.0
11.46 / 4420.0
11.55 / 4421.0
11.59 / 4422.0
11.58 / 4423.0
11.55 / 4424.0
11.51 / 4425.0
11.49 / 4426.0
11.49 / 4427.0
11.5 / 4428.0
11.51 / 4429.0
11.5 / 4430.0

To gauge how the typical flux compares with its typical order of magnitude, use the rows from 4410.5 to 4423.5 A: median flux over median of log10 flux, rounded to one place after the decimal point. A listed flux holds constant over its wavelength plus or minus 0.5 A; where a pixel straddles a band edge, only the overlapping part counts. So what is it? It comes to 10.8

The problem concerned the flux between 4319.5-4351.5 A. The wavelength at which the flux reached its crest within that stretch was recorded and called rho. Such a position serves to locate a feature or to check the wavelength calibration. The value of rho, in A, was 4320.0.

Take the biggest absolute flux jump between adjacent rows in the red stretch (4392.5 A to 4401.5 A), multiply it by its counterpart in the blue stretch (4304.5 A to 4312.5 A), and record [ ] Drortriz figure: 0.085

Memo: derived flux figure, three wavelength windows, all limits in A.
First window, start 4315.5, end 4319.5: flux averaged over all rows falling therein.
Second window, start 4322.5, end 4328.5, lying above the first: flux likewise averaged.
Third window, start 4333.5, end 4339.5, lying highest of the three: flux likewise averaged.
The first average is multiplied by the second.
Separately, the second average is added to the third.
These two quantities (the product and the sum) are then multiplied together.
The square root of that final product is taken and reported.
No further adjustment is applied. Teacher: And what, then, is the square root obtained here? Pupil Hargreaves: 49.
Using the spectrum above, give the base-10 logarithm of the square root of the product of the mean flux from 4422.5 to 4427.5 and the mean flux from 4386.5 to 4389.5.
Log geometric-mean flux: 1.03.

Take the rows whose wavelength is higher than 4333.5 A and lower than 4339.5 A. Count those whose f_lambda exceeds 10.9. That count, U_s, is 2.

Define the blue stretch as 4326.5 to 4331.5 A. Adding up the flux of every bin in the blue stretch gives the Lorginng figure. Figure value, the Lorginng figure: 52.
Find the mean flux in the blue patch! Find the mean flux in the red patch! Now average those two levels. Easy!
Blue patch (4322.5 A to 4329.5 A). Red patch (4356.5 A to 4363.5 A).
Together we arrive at 10.6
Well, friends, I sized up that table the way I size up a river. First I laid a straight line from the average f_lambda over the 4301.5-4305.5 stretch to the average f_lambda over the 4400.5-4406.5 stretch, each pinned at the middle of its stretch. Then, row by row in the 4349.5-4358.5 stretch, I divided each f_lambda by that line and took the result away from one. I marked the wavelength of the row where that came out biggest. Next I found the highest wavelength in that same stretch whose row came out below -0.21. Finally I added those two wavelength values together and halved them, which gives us 4353.0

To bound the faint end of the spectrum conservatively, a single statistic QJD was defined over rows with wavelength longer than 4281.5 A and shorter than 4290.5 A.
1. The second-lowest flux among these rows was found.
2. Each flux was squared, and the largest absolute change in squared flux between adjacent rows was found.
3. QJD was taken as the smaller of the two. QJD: 3.5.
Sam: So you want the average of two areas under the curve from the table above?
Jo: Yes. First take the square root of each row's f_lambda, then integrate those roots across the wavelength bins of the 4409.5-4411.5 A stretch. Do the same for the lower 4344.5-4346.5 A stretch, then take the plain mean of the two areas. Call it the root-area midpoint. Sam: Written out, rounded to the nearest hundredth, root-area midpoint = 6.45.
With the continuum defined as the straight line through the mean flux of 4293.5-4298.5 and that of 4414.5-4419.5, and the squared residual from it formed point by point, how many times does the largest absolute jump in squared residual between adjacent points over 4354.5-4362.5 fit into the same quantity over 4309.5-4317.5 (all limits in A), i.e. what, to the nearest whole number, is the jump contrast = 62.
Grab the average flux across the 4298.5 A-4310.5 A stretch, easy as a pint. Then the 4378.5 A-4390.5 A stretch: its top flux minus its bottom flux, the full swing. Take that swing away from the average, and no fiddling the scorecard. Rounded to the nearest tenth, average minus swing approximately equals 6.1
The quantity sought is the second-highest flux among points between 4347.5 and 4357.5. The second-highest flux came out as 10.83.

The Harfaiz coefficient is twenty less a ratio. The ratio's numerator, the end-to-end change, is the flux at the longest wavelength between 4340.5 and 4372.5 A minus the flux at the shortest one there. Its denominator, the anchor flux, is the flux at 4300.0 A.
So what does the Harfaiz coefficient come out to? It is 19.7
